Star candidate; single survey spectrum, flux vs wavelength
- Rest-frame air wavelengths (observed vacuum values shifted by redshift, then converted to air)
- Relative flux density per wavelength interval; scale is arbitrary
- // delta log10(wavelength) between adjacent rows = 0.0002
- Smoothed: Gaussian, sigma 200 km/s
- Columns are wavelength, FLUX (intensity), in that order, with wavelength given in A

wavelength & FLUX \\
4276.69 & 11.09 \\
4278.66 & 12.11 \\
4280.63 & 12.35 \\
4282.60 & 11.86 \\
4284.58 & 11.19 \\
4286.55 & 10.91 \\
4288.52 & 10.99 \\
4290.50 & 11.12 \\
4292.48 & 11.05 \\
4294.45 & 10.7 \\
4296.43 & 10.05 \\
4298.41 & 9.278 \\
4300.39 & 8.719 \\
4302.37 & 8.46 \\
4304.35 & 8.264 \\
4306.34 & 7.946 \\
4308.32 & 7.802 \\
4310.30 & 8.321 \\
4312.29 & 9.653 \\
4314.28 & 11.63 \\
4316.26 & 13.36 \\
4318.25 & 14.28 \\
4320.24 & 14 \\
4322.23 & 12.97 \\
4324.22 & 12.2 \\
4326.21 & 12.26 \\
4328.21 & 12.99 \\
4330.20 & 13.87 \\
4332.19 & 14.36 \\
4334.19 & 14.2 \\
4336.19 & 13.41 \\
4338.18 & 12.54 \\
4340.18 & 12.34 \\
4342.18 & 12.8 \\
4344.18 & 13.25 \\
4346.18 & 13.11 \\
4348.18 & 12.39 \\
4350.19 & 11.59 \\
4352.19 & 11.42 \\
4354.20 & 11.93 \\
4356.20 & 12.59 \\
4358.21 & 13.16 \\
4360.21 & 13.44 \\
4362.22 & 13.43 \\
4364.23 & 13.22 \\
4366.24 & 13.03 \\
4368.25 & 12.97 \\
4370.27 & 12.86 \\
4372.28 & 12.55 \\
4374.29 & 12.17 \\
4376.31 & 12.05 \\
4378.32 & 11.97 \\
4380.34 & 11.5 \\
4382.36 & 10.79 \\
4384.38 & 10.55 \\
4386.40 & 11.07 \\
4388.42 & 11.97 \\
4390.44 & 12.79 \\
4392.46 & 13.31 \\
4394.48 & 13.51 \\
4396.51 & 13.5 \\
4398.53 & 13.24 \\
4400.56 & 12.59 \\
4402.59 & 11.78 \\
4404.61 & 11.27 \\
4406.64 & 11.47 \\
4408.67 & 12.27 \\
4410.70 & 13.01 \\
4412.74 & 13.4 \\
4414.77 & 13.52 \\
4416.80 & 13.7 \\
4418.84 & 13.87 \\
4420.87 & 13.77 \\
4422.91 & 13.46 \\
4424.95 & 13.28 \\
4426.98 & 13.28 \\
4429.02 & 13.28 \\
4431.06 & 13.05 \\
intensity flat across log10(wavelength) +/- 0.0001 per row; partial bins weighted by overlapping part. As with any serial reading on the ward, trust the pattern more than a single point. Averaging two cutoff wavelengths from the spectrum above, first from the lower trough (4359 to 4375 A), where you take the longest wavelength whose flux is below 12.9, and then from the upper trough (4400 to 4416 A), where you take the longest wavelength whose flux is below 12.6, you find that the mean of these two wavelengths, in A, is 4391.5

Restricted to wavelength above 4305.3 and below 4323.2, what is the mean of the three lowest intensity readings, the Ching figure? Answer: 8.0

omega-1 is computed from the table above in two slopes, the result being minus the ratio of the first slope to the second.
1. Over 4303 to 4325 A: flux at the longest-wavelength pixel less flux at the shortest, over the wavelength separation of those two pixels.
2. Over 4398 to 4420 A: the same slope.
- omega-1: -6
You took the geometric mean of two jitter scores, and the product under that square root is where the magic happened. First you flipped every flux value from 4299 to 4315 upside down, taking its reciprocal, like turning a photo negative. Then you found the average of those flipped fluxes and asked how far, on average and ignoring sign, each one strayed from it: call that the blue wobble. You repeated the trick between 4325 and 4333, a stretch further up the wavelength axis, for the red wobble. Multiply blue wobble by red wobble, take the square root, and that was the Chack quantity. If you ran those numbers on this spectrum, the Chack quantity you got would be 0.006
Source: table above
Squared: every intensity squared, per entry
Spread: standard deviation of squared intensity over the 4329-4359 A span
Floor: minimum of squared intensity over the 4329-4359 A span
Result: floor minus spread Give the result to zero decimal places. 108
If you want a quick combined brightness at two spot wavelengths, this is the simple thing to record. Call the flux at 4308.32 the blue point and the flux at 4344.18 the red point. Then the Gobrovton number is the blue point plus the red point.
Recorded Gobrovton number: 21.1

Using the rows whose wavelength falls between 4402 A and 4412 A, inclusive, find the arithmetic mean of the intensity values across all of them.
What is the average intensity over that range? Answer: 12.0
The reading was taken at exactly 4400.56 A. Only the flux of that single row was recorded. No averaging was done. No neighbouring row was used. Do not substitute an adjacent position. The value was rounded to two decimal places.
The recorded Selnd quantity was 12.59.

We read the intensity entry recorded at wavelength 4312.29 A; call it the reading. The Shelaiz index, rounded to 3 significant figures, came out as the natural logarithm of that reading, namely 2.27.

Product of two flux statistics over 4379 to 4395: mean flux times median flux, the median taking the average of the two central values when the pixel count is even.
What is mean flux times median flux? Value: 140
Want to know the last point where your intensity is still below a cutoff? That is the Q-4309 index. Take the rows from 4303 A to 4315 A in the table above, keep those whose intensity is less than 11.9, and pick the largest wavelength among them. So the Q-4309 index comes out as 4314.28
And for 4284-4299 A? 4298.41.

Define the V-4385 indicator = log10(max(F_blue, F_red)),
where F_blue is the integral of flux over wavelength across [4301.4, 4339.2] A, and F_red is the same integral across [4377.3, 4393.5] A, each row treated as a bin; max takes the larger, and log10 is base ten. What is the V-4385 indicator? 2.65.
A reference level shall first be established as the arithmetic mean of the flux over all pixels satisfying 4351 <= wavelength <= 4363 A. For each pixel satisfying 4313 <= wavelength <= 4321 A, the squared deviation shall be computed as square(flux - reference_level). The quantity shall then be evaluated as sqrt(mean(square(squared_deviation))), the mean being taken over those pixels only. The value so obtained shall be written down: 1.7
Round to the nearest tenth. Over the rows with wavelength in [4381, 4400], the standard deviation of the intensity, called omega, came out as 1.2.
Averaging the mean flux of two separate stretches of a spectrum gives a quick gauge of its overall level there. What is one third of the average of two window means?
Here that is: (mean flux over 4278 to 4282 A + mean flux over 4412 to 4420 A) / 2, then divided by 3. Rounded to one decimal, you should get 4.3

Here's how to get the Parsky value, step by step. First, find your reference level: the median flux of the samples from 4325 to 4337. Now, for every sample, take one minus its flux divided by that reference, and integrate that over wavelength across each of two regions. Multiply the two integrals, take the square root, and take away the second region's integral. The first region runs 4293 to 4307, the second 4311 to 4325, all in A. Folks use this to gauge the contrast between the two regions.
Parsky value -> 1.2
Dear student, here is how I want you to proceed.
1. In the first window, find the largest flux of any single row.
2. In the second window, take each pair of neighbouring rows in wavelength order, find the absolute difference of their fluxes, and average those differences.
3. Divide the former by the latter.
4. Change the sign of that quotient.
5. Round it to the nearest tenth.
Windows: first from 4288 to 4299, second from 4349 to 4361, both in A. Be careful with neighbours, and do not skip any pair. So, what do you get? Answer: -25.4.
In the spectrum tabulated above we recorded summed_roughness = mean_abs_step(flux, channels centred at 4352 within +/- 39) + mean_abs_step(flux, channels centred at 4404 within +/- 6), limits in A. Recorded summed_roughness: 1.09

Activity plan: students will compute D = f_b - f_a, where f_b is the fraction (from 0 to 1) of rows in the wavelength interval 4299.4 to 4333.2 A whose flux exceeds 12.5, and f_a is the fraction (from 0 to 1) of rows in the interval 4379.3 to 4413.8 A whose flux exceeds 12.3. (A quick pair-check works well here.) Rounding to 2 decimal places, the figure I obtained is -0.06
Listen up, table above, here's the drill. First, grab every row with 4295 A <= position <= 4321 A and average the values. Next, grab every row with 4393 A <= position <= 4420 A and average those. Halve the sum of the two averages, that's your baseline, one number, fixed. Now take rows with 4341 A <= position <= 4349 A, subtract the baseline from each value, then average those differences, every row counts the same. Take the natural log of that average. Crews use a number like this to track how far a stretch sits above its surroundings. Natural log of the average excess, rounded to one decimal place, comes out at 0.3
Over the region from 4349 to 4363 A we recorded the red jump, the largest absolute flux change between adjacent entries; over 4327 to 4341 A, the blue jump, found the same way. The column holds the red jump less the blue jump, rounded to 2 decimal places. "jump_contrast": -0.22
